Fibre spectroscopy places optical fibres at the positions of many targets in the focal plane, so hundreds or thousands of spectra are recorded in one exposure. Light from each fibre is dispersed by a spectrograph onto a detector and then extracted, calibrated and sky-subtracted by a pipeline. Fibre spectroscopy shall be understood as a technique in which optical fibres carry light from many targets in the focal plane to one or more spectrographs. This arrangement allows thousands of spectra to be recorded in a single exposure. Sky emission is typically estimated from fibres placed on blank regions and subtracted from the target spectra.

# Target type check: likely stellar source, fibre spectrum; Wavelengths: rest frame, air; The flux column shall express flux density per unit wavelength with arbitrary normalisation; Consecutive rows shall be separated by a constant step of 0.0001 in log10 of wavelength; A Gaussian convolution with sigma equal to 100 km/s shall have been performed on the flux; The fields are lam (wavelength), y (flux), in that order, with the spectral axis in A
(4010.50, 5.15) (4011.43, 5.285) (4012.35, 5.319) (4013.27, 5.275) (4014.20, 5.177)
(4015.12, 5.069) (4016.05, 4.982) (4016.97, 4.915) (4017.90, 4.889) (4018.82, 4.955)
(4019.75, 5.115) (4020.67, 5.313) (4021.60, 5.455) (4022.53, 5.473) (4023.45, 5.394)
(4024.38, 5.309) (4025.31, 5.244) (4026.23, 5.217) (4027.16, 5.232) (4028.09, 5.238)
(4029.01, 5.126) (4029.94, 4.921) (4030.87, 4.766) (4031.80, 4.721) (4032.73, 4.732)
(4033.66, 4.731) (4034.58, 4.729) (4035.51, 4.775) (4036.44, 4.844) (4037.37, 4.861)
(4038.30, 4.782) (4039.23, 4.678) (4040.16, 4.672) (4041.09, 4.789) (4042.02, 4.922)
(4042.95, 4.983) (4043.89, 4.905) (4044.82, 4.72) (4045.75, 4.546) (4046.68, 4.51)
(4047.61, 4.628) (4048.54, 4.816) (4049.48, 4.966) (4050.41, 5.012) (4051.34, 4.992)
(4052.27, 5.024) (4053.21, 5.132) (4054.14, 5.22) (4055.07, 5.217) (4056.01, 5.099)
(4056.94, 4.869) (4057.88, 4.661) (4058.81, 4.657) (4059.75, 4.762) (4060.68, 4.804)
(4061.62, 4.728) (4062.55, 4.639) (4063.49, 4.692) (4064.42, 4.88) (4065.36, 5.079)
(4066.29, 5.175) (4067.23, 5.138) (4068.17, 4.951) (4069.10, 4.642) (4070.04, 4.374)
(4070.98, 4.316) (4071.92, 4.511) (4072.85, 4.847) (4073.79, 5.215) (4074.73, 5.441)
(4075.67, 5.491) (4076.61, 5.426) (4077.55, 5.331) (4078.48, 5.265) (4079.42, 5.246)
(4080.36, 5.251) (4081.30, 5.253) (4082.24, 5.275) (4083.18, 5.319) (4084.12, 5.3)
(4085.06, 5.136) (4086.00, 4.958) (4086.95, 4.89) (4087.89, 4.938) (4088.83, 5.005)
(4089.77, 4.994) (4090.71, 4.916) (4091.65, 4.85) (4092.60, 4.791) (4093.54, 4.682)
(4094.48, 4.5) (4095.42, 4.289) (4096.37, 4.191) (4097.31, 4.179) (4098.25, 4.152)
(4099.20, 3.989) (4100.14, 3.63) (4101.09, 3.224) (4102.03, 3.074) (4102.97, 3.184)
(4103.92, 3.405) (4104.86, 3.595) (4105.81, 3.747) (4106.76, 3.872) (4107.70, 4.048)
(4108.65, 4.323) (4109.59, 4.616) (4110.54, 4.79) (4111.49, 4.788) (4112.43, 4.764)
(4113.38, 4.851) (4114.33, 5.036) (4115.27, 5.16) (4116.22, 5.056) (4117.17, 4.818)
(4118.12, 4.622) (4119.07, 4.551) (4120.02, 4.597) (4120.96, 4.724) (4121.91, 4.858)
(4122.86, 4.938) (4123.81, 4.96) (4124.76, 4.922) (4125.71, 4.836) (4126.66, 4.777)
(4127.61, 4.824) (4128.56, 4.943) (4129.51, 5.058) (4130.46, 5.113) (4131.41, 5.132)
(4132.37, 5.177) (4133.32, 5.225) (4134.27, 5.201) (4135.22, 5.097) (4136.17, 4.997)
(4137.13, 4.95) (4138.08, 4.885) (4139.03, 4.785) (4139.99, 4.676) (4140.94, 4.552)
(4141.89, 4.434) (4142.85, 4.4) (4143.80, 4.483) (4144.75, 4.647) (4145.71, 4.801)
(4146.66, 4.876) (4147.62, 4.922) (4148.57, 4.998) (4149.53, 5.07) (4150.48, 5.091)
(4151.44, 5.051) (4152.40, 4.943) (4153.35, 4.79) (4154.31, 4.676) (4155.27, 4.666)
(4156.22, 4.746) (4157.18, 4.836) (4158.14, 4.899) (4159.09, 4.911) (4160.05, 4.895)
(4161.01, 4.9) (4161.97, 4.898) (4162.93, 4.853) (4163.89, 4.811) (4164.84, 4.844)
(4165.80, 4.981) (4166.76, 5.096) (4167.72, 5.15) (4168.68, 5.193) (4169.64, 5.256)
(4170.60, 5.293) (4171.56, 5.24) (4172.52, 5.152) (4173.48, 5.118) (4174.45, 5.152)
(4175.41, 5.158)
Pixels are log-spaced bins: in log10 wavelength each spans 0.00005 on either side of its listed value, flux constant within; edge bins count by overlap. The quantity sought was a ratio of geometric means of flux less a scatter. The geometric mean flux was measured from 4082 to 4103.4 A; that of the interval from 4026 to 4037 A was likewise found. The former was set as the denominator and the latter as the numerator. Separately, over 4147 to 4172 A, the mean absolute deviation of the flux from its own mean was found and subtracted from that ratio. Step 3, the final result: 0.97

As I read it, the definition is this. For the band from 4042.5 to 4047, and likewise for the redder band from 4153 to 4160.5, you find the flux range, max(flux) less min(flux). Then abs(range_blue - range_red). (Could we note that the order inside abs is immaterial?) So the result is 0.23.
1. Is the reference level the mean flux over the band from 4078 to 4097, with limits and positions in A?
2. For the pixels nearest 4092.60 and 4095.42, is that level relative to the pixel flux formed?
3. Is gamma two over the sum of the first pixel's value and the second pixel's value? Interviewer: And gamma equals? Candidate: 0.91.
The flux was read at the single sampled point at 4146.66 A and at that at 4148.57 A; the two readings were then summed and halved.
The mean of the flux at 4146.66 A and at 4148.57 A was 4.9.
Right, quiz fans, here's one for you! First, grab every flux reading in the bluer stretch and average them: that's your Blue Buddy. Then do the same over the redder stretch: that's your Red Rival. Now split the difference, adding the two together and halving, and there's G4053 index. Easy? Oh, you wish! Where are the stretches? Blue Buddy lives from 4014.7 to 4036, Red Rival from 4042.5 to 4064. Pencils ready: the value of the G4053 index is 4.95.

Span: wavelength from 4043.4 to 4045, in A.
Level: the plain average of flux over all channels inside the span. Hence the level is 4.81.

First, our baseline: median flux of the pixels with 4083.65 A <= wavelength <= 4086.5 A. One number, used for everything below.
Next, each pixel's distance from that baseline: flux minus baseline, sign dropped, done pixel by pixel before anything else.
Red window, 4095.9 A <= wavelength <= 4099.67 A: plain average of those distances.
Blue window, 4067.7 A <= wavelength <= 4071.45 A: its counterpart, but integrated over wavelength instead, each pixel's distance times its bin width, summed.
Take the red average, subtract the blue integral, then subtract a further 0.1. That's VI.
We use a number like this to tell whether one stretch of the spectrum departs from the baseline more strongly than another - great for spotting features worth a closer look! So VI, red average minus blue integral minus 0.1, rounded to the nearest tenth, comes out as -1.2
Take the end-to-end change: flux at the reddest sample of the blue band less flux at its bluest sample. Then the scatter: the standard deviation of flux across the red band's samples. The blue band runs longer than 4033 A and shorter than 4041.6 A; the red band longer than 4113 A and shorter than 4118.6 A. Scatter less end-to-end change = 0.1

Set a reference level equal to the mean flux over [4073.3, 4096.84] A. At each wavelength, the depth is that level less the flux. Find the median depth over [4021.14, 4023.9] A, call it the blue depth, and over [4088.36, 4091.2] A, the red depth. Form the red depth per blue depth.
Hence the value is -0.1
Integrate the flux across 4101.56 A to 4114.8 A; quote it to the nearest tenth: 55.0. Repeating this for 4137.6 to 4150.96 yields 63.6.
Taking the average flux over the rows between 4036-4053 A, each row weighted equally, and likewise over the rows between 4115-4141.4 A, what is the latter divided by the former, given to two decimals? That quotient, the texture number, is 1.02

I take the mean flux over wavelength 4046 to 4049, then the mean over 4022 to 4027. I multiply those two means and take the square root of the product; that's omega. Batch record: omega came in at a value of 4.98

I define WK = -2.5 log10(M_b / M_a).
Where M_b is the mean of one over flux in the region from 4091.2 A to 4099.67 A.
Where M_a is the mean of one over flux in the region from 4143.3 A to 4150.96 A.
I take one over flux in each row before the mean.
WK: -0.11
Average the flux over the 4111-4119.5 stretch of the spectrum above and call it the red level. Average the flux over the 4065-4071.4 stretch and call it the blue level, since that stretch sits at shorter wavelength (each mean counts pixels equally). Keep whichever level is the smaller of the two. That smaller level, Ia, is 4.81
